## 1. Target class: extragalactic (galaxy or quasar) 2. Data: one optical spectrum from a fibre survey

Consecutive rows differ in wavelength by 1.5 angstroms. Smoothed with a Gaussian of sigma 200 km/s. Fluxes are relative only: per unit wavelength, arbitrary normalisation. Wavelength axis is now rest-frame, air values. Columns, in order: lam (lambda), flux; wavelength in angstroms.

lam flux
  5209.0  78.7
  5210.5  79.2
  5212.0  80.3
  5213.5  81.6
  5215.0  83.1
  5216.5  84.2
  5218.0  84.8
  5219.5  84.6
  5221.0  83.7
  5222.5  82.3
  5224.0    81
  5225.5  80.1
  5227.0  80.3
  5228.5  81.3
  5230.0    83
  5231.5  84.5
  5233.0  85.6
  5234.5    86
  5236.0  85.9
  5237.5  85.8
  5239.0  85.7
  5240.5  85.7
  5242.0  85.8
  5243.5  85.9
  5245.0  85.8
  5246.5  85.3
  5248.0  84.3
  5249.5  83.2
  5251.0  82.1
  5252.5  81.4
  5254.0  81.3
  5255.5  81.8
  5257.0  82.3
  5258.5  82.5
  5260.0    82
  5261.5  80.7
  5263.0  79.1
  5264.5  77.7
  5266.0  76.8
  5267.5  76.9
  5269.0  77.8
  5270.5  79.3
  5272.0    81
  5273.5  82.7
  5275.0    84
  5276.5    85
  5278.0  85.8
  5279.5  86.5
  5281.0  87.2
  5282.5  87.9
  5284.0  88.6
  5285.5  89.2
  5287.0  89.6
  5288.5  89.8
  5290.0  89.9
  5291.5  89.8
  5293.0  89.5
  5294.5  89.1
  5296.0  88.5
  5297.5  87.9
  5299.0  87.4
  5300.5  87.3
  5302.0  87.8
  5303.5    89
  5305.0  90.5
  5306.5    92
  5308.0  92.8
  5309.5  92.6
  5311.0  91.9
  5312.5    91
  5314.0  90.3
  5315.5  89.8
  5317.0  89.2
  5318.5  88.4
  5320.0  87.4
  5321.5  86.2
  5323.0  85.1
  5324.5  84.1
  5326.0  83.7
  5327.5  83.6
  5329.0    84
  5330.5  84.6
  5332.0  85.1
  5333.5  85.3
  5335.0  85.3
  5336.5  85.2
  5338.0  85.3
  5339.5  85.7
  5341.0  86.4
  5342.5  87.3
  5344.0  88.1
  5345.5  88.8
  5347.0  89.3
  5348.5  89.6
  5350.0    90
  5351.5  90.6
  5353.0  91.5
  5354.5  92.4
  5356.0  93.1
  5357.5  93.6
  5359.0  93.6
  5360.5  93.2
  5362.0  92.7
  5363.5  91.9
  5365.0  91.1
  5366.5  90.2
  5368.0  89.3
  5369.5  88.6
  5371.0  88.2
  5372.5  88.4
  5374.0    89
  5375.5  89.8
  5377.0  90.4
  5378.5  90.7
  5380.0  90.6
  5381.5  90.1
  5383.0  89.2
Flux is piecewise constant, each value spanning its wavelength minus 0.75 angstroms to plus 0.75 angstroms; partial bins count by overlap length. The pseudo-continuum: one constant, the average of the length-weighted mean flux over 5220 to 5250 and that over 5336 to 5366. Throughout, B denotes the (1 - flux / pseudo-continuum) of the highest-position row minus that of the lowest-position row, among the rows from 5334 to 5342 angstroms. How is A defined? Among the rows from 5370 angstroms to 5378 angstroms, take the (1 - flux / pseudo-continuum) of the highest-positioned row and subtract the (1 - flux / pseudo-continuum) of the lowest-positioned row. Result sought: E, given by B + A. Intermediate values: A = -0.025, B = -0.013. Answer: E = -0.04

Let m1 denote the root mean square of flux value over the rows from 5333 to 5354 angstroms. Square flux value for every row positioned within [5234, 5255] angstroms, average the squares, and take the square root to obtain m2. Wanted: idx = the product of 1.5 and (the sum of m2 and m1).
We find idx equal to 259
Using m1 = 88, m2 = 85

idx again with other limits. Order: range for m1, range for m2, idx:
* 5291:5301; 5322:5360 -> 264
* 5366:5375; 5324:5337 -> 260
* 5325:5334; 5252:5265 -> 248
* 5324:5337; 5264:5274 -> 245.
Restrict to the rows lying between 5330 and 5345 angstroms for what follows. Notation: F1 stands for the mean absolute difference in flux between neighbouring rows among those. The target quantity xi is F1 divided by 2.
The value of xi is 0.21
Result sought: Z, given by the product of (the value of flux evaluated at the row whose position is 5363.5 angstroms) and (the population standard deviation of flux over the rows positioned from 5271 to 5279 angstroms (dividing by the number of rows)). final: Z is 156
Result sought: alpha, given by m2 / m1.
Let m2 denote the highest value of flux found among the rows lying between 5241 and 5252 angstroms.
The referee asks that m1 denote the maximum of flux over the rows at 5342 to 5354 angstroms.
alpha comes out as 0.94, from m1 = 91.5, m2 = 85.9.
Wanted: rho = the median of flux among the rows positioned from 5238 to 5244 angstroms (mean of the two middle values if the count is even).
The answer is 86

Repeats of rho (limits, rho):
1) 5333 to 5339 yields 85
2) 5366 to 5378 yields 89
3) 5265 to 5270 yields 77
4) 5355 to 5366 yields 93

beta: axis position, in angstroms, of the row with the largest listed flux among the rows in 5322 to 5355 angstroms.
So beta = 5354.5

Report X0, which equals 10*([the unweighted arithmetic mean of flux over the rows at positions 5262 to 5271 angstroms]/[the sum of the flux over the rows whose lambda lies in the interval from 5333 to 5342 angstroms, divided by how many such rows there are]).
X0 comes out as 9.1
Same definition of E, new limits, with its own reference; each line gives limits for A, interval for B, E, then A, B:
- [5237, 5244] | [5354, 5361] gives -0.01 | -0.001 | -0.009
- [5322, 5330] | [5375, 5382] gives 0.01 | 0.013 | -0.003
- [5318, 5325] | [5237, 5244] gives 0.05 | 0.049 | -0.001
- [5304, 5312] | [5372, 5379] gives -0.04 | -0.016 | -0.026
